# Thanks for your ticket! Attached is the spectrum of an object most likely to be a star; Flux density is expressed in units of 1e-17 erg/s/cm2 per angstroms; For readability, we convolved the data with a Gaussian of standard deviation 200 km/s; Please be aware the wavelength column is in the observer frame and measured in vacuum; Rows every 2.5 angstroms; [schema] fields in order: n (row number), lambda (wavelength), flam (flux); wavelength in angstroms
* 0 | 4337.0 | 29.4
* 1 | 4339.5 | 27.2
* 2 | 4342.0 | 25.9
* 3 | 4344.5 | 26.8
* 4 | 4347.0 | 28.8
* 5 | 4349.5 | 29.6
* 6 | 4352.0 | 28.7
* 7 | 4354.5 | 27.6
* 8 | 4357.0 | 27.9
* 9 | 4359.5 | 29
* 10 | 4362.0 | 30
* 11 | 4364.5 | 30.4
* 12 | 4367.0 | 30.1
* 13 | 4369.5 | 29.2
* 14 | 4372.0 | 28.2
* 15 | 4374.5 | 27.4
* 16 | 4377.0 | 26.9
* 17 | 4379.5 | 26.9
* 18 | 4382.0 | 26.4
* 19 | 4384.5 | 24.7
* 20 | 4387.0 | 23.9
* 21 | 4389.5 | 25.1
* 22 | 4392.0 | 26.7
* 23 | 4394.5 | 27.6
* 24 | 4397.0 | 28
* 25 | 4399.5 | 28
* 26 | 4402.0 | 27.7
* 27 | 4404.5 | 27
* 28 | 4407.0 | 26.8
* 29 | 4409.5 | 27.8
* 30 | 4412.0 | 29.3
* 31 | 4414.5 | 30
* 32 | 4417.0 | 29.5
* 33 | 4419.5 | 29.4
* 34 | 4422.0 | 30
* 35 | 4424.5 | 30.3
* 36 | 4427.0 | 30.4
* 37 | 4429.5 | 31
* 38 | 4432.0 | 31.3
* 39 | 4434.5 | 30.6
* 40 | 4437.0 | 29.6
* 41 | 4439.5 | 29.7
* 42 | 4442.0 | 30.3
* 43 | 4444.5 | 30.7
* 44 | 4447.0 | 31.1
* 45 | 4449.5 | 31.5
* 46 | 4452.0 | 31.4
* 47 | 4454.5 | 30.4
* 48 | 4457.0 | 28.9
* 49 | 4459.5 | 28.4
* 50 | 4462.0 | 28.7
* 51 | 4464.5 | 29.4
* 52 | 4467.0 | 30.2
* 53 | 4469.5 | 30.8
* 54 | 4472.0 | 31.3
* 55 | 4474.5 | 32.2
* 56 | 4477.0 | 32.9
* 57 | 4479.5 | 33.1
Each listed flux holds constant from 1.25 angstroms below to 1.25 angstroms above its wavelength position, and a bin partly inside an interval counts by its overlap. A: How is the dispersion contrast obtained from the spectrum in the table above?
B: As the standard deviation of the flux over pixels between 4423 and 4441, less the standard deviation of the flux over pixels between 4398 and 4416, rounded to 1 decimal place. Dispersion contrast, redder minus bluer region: -0.5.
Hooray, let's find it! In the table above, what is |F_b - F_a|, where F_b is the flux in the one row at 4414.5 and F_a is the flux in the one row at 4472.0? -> 1.3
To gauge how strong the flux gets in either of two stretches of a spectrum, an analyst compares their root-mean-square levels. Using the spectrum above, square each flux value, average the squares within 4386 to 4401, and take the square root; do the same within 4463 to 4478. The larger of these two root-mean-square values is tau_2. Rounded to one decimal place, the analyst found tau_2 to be 31.2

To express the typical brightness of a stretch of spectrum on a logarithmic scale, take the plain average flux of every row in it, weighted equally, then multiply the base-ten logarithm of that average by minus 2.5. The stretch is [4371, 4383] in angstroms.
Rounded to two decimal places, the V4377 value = -3.58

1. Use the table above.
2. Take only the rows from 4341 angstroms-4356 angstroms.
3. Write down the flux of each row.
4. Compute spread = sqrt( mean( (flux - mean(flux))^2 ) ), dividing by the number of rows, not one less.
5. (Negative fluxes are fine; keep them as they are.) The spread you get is 1.3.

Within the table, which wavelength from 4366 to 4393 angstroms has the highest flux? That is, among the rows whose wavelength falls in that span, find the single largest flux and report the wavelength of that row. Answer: 4367.0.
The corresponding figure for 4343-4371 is 4364.5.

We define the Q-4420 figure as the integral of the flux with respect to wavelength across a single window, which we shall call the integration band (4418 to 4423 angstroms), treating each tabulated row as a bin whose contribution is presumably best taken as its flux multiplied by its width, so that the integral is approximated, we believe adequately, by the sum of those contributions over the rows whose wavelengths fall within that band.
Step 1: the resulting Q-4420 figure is 148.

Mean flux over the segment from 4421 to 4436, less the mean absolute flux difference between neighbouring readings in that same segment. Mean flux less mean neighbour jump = 30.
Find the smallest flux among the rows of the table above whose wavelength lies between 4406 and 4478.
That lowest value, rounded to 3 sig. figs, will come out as 26.8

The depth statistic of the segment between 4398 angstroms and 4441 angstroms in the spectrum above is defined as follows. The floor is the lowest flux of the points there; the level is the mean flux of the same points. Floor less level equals -2.52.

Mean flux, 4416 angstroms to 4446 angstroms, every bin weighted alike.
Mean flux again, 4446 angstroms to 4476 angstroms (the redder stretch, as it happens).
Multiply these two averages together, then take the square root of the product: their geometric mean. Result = 30.3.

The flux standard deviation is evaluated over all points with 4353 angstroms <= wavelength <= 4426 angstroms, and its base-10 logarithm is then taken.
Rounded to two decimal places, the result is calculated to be 0.23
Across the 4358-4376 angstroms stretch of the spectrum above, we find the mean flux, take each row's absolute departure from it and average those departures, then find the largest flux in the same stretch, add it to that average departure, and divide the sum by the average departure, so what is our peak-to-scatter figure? 37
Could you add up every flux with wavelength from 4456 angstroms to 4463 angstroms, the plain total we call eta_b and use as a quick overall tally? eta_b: 86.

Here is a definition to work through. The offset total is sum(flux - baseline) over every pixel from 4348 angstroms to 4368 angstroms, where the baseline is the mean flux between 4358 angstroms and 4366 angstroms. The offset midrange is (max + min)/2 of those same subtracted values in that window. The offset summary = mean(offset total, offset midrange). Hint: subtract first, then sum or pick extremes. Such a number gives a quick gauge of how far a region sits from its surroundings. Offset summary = -3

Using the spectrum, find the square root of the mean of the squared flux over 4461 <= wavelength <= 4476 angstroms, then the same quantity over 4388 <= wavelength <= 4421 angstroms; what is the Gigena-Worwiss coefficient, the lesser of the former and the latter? 27.9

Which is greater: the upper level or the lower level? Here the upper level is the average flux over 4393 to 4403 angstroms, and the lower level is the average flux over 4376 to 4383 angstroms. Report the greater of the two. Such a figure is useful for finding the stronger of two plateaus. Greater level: 27.8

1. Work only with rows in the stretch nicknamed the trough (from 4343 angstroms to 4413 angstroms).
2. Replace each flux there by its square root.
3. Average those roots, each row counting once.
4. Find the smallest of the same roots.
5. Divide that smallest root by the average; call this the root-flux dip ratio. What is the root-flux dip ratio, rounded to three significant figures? 0.929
